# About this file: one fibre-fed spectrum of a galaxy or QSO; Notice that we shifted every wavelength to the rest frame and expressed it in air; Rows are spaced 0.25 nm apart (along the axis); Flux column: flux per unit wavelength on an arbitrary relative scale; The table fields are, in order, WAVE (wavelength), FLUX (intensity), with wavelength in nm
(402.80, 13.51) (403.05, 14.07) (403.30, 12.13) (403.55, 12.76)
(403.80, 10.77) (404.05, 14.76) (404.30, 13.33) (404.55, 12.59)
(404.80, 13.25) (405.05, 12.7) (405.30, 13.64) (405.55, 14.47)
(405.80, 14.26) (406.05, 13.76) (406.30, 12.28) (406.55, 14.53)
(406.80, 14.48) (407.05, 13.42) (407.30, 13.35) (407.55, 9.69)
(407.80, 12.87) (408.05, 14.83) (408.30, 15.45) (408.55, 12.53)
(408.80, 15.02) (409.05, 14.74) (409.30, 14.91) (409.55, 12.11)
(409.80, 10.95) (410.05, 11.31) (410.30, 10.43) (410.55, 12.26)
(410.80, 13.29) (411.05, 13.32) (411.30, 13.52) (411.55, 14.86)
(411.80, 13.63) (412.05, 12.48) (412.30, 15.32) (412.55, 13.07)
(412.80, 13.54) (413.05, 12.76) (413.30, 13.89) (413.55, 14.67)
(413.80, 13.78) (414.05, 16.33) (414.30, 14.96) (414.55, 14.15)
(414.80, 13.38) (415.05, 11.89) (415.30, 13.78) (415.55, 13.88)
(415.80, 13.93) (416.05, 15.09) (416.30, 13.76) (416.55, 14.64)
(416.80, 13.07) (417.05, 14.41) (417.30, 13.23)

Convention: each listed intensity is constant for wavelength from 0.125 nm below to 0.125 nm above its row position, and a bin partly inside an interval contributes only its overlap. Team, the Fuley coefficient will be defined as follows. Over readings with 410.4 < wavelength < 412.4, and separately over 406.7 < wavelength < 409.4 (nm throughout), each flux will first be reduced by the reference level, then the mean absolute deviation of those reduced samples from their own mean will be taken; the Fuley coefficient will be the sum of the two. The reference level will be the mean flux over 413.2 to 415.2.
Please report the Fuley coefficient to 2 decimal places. 2.02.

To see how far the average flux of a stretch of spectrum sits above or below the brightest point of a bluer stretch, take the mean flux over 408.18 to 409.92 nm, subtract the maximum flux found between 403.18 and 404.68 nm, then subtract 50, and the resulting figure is -51.1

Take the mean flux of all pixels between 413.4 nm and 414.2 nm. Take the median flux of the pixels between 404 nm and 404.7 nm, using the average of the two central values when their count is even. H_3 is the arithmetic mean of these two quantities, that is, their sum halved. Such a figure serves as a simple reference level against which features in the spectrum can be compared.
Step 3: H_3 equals 14.1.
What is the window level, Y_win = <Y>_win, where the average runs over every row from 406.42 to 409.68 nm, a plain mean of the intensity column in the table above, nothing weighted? 13.7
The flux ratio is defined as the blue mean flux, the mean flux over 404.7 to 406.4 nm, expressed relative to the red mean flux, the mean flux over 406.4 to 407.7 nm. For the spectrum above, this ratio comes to 1.03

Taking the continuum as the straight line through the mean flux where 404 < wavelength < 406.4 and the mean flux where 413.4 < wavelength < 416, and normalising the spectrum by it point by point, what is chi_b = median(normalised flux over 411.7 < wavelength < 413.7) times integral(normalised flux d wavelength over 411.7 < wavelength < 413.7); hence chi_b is 1.9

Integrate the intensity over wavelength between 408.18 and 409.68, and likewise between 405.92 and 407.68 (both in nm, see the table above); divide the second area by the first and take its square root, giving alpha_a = 1.0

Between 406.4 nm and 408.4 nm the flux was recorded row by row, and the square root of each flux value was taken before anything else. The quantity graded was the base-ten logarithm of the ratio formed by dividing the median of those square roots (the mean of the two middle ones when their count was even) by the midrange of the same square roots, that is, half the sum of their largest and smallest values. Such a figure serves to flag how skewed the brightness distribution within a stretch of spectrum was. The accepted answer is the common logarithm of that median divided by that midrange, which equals 0.025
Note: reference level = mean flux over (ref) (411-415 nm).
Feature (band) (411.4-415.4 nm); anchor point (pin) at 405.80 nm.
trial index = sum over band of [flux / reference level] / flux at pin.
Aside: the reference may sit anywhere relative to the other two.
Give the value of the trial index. 1.12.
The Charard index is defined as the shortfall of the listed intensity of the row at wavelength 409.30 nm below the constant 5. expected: -9.9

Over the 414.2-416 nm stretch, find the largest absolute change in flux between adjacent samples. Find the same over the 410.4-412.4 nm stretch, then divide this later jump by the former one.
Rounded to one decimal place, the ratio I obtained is 1.5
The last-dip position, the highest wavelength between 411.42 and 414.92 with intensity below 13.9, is 414.80 nm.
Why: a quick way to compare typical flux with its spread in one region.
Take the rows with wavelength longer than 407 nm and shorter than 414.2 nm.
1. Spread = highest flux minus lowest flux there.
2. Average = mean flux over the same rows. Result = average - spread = 6.8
